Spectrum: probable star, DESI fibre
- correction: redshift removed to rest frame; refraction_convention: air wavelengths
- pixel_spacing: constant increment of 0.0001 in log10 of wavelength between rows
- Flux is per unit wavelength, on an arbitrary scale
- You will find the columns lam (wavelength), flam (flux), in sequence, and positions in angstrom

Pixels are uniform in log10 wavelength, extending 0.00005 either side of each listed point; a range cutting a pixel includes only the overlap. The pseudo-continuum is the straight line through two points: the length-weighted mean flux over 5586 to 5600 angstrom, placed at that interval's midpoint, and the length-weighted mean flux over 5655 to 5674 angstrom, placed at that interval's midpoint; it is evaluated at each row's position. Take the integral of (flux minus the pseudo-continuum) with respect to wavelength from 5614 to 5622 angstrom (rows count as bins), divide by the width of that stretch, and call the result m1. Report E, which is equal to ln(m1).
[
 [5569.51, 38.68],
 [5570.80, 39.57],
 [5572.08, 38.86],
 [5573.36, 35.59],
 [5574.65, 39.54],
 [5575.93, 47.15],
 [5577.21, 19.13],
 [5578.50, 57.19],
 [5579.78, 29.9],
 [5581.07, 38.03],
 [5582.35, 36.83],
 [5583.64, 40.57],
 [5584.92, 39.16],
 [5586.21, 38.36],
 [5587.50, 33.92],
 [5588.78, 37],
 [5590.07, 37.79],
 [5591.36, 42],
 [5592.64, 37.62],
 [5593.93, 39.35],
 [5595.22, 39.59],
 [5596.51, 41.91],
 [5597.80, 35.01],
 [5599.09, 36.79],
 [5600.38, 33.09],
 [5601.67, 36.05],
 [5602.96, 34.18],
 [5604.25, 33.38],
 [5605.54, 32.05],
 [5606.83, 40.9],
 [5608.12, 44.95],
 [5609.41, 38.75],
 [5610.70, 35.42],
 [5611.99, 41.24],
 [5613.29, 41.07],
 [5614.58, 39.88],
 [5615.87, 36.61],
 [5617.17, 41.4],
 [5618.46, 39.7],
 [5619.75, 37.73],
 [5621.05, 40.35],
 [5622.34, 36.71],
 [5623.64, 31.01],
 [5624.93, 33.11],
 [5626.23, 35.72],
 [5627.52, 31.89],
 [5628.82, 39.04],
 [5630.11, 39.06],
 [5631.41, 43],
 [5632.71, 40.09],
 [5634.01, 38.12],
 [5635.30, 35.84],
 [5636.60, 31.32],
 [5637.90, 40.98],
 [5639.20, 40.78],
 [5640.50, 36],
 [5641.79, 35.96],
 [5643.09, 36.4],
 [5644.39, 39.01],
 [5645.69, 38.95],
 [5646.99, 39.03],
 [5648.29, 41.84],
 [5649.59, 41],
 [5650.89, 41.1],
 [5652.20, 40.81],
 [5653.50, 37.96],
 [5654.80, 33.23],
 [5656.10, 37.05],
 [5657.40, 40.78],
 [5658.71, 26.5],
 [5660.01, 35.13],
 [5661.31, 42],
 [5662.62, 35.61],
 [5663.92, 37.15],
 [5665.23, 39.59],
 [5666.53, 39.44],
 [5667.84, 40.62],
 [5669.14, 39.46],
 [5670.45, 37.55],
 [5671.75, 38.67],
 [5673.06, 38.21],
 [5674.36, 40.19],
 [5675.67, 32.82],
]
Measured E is 0.26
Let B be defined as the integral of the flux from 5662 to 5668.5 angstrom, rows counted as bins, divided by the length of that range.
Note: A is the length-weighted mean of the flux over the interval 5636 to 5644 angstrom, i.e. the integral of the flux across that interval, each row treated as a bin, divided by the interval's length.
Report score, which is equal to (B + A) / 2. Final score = 37.8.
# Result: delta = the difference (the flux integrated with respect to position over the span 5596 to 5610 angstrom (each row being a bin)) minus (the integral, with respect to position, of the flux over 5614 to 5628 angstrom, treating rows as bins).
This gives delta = 2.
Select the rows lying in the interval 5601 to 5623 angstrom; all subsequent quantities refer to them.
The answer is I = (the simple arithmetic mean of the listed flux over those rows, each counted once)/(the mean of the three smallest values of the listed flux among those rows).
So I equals 1.15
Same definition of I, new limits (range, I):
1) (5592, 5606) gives 1.10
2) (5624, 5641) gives 1.16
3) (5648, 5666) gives 1.20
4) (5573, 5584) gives 1.35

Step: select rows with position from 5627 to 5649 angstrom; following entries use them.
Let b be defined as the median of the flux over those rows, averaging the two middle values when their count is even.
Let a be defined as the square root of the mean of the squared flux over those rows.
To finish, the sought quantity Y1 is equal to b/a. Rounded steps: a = 38.2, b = 39.0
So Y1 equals 1.02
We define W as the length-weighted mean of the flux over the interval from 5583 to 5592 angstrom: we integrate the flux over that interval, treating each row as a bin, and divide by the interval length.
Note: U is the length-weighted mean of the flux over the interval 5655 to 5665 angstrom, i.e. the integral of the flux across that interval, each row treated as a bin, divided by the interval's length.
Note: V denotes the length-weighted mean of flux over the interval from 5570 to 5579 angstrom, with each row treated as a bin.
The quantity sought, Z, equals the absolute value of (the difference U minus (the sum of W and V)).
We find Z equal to 41.4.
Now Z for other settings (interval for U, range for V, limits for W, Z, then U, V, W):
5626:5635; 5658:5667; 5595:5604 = 34.6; 38.2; 36.4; 36.4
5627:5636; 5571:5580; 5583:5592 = 38.9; 38.2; 38.7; 38.4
